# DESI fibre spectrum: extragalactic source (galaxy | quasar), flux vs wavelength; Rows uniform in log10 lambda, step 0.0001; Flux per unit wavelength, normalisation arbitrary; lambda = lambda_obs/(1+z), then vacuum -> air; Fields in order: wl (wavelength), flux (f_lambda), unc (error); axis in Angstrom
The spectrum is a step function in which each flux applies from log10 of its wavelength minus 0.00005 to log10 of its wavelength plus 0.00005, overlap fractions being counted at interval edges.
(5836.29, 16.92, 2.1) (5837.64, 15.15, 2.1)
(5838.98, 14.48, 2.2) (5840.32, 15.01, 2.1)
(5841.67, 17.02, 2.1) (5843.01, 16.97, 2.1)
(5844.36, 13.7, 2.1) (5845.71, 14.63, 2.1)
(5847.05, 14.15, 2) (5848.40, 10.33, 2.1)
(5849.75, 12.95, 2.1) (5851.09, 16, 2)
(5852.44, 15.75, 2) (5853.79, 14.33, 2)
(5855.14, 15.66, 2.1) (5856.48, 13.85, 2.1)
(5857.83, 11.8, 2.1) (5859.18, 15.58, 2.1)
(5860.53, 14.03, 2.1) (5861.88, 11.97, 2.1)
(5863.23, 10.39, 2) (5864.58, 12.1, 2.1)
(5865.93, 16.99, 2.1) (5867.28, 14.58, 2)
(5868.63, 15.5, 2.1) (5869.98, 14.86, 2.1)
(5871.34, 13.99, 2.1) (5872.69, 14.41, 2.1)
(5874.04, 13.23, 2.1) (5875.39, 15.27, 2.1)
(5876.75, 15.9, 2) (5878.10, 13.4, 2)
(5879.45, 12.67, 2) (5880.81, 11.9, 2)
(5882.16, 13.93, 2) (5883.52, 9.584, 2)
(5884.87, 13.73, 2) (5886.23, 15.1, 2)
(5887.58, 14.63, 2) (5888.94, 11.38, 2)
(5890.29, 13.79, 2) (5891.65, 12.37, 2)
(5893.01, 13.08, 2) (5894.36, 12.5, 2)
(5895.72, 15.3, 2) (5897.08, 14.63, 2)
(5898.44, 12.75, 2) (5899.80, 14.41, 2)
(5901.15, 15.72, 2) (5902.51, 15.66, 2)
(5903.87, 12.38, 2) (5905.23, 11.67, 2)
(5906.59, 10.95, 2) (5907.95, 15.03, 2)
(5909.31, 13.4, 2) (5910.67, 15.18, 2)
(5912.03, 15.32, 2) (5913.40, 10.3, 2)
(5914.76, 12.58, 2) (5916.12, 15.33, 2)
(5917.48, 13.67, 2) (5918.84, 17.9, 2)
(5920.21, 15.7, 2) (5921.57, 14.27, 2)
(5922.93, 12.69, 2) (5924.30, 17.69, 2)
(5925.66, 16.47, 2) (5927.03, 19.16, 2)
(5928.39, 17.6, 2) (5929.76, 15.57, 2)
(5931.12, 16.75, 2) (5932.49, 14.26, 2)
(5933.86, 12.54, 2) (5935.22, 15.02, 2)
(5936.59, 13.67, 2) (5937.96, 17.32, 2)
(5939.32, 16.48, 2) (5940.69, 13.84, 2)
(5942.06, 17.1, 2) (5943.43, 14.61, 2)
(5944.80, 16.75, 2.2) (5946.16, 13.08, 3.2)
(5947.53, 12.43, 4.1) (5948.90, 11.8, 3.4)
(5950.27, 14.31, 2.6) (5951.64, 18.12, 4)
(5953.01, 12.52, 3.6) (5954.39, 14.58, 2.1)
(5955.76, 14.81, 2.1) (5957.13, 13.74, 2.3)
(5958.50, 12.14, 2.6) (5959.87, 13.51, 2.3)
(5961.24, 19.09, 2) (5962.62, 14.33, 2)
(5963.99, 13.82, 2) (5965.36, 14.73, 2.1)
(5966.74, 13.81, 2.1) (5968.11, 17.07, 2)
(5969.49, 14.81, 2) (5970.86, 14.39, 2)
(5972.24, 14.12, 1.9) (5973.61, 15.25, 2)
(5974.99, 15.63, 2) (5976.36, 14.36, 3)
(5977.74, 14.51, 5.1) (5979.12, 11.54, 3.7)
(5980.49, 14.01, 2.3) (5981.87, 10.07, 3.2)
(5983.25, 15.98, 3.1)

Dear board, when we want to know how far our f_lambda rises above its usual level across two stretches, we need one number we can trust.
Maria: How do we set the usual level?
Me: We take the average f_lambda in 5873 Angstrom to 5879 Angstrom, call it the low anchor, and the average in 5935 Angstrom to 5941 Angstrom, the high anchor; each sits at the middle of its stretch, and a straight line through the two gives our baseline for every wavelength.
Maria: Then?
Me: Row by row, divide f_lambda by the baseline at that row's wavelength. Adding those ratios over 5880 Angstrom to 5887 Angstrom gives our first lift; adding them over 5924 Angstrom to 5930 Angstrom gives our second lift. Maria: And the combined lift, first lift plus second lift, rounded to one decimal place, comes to 10.1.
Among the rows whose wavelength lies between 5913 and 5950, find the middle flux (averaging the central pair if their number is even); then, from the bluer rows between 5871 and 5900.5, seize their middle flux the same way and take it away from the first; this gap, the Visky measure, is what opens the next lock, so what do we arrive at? 1.3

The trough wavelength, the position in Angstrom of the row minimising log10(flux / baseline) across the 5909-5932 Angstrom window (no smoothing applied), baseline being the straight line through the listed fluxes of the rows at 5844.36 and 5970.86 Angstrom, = 5913.40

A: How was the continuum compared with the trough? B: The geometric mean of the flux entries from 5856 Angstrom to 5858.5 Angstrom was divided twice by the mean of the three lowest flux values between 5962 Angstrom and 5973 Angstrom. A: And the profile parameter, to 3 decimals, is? 0.066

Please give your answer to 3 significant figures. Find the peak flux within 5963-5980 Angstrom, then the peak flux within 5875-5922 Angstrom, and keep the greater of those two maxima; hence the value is 17.9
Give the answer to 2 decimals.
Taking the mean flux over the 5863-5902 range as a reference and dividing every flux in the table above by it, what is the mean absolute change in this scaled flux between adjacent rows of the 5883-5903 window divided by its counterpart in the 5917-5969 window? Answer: 0.70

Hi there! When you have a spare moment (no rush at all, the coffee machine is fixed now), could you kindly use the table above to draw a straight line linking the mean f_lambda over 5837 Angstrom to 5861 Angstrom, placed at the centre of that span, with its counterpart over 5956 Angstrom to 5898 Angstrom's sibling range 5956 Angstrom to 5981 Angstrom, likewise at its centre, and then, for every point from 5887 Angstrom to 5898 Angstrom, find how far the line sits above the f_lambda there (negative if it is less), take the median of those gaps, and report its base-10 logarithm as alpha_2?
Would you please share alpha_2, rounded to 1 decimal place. 0.0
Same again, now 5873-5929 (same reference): -0.2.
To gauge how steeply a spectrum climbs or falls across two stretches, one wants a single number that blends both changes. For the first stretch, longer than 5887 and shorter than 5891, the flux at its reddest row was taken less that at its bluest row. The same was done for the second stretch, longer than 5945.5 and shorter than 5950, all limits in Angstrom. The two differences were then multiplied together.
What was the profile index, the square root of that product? 1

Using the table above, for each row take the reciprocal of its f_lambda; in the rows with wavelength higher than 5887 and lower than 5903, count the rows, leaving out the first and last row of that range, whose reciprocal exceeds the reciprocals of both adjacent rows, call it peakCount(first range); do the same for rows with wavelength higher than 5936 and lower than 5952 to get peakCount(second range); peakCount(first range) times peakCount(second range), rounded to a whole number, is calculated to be 12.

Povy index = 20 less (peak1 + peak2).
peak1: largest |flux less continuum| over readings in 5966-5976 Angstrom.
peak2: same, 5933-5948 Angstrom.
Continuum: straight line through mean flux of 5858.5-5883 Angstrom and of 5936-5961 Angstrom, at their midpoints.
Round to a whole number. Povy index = 15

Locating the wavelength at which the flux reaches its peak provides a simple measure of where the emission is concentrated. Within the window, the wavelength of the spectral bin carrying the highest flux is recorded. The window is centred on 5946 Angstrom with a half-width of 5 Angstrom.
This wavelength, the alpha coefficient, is 5942.06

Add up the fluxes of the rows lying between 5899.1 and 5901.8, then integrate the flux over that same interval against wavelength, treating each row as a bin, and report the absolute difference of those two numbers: 11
